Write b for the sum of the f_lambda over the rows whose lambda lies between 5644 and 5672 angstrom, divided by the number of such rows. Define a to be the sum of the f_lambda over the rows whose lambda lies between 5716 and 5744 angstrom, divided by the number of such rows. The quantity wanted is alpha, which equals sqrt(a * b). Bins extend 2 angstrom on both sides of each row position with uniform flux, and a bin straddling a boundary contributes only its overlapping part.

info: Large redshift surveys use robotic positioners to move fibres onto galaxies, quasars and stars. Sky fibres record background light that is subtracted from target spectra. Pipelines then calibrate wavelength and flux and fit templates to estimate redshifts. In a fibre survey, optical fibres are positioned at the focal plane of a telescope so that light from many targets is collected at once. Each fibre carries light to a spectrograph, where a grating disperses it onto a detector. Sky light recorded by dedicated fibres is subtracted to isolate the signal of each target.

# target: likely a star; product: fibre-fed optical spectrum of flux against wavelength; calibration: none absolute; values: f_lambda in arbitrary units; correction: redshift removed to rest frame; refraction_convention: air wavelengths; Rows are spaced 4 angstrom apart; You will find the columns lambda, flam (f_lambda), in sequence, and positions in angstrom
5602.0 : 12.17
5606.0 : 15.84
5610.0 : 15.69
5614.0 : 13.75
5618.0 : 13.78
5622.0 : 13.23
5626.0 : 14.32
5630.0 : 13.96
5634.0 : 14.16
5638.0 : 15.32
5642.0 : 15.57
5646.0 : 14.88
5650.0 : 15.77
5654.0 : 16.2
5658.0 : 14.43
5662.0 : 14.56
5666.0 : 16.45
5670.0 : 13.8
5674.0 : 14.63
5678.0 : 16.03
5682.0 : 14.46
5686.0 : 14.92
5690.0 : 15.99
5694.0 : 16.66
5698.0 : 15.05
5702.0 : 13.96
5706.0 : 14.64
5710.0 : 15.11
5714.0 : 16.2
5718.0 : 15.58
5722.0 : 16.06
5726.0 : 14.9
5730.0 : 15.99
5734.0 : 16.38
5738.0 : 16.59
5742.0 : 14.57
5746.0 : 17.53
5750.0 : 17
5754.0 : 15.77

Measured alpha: 15.4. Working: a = 15.7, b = 15.2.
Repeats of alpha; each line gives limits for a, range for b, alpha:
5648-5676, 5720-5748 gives 15.6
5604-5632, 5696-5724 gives 14.8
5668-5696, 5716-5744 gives 15.5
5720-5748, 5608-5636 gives 15.0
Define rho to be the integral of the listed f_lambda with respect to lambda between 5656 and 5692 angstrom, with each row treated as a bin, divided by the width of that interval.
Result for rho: 15.0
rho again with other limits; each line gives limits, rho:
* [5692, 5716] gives 15.3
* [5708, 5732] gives 15.6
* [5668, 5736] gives 15.3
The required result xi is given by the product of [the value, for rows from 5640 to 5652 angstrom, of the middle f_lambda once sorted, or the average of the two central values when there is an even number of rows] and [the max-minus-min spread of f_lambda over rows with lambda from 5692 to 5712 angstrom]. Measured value 42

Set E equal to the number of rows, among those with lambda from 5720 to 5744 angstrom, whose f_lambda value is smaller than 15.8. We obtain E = 2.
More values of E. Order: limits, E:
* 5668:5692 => 4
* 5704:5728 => 4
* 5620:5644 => 6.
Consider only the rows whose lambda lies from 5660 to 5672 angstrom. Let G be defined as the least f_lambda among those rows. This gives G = 13.8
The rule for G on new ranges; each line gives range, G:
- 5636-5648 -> 14.88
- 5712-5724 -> 15.58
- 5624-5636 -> 13.96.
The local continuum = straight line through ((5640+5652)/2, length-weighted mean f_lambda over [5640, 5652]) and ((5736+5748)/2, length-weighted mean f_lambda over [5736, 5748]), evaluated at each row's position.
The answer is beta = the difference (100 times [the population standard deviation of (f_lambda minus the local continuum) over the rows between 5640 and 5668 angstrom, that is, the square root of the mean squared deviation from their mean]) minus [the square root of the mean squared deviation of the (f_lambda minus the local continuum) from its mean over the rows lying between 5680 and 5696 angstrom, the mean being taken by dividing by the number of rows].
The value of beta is 73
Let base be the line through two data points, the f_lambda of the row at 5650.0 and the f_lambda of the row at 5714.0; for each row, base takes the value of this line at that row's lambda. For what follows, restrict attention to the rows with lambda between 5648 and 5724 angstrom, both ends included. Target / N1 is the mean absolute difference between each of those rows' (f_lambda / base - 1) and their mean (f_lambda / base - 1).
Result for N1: 0.048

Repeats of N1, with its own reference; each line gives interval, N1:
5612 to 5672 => 0.049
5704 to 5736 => 0.032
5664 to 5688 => 0.051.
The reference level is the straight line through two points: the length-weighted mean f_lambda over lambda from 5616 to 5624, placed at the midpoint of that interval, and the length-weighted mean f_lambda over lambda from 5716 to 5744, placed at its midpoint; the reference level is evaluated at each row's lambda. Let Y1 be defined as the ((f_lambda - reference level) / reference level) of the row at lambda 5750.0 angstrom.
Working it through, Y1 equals 0.05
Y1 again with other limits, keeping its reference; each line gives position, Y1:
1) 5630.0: 0.02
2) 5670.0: -0.05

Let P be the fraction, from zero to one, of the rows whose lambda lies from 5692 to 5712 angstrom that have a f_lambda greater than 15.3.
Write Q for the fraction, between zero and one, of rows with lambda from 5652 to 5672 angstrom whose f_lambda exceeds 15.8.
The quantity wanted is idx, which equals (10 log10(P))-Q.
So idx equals -7.4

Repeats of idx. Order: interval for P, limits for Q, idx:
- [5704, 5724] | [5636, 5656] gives -2.4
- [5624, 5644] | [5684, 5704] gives -4.4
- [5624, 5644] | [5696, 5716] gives -4.2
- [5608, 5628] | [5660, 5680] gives -7.4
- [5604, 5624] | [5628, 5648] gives -4.0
